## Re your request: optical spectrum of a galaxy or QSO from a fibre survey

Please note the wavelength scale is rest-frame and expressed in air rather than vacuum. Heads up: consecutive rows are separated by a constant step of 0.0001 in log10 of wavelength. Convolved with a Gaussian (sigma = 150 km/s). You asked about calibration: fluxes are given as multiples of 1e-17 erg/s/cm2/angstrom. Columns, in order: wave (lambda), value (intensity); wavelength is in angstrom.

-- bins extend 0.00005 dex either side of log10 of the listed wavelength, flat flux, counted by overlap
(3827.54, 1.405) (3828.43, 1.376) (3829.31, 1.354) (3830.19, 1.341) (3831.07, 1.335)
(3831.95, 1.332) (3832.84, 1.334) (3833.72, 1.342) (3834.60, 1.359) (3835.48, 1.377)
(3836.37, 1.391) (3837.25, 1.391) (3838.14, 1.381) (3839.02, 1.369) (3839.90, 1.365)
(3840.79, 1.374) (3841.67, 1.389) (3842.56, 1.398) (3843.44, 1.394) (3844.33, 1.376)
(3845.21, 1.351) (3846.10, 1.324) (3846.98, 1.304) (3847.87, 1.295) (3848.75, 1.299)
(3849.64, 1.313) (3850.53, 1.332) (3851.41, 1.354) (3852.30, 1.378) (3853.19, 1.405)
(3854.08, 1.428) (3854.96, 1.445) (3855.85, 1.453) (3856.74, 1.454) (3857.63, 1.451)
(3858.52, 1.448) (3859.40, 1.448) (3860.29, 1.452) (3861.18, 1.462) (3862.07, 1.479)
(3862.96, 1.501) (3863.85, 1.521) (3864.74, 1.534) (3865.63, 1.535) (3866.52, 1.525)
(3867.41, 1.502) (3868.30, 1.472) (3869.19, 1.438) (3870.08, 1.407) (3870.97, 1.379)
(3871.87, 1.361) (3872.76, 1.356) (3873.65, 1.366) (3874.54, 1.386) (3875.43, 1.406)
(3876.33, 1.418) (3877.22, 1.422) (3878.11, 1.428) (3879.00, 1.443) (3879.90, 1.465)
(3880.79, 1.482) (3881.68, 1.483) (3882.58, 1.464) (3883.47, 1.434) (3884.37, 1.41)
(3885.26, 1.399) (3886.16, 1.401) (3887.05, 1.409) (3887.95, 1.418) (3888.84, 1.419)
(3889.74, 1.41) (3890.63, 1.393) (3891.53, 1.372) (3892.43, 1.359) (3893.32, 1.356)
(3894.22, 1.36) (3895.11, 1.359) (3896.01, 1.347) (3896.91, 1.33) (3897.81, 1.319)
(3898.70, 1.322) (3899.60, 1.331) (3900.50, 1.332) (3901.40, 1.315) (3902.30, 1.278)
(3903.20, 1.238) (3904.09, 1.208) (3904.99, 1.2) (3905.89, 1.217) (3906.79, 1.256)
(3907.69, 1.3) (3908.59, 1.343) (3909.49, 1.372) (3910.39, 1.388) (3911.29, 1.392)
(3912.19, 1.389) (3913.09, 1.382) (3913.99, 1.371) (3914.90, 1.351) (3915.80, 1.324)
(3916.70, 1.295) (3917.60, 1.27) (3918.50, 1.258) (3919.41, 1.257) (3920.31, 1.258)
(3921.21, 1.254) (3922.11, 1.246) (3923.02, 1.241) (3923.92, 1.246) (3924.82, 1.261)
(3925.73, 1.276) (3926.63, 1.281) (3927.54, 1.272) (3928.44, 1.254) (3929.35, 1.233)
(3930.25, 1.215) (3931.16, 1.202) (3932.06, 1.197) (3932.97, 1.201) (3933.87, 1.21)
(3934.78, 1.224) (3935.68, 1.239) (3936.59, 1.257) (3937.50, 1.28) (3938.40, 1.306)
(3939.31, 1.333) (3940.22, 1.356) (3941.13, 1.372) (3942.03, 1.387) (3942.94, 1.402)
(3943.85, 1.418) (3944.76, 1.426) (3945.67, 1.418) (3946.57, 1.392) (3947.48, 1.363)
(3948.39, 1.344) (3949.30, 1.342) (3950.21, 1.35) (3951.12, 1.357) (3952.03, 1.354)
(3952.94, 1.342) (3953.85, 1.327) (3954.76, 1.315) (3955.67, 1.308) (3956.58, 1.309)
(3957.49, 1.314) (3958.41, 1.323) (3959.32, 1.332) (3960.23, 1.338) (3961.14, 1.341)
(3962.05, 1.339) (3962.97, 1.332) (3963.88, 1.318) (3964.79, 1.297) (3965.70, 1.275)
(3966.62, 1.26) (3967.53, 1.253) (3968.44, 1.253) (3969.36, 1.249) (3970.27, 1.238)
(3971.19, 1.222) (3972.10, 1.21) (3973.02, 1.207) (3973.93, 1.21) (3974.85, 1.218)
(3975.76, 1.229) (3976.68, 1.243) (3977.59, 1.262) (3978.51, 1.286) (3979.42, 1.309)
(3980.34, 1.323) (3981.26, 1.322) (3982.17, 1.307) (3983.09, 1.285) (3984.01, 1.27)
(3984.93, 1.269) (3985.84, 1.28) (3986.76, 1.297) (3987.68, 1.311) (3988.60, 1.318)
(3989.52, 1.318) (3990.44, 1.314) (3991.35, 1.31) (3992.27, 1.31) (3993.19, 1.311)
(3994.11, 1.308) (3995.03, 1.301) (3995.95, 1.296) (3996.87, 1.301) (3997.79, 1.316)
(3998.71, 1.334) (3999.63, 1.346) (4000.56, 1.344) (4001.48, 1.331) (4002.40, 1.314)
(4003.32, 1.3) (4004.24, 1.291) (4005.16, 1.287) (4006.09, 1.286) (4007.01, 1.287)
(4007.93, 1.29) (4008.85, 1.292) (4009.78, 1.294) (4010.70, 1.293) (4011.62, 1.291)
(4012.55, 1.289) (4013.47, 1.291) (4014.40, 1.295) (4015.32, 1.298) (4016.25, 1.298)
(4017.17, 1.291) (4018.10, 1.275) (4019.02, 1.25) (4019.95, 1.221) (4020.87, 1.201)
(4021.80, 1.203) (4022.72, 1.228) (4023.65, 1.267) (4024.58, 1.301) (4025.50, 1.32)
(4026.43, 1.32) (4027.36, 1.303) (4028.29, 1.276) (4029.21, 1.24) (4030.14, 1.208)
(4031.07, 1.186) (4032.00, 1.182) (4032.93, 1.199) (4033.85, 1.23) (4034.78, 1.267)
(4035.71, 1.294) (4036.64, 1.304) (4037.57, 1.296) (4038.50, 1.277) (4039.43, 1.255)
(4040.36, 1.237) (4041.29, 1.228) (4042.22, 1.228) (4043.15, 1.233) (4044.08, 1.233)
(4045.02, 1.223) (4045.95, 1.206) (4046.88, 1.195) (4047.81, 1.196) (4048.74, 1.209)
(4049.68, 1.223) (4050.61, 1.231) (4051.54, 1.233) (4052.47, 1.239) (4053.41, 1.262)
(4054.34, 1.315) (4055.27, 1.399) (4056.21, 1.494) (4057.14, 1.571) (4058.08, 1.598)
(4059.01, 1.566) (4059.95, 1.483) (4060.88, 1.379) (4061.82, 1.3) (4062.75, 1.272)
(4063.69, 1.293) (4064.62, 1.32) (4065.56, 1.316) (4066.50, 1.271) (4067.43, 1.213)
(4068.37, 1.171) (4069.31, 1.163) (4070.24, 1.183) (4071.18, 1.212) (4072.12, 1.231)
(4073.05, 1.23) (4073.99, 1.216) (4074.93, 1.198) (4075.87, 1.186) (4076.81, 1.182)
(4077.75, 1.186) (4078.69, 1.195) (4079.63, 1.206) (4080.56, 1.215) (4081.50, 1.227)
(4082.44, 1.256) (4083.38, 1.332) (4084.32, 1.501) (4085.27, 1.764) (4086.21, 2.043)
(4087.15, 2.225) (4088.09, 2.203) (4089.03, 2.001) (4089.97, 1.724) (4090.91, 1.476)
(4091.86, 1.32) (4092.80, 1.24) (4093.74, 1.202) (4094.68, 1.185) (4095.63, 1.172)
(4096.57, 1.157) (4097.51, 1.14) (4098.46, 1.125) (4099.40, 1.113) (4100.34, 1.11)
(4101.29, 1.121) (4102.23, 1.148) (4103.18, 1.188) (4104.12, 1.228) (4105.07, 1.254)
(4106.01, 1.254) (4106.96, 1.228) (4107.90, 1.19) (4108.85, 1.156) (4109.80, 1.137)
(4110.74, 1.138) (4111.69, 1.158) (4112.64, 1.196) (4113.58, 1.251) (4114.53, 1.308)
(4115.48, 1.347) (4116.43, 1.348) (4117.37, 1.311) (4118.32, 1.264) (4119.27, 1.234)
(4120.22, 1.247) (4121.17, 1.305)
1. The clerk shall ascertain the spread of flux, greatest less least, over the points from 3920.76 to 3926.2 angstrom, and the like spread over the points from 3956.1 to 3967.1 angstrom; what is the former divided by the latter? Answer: 0.43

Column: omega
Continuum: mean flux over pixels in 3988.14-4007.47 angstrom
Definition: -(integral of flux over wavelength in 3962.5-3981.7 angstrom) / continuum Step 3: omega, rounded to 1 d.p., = -18.5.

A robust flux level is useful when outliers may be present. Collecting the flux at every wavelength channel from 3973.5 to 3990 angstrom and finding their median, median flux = 1.29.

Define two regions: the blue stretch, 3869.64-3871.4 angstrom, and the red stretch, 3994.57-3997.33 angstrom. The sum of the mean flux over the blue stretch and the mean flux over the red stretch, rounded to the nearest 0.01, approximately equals 2.69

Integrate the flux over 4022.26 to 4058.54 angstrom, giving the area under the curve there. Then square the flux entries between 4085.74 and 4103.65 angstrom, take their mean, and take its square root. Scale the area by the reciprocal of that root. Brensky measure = 31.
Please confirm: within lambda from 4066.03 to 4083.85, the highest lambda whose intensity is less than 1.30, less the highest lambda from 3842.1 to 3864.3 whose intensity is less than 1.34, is 231.9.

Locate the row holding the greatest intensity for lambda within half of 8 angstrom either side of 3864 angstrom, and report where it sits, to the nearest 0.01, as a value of 3865.63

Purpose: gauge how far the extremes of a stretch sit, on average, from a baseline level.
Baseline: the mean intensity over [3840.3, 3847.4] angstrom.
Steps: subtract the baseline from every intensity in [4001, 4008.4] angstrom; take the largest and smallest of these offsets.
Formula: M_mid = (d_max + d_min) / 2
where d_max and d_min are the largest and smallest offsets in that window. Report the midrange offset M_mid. -0.055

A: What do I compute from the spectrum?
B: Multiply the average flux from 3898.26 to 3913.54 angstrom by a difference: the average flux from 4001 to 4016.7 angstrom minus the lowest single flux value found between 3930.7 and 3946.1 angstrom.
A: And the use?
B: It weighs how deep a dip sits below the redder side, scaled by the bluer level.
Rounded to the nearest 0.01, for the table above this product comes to 0.13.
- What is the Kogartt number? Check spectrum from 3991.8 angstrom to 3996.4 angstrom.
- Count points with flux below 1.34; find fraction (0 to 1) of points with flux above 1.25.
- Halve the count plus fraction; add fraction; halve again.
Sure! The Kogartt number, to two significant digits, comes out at 2.0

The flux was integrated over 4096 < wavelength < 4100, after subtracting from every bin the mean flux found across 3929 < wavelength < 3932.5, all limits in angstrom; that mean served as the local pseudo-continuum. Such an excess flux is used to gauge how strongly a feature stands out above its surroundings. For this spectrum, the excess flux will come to -0.3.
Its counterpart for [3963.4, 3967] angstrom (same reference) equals 0.3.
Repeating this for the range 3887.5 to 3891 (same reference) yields 0.7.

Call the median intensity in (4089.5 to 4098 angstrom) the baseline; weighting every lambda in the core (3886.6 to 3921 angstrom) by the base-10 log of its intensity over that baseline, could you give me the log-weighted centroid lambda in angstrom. 3901.6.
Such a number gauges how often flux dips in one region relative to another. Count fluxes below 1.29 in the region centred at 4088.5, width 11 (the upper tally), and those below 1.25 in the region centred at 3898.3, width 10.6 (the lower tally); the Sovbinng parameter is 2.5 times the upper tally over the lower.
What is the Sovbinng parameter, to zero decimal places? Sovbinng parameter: 5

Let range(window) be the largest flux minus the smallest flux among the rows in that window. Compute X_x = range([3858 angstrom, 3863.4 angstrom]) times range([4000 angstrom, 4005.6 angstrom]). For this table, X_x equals 0.0030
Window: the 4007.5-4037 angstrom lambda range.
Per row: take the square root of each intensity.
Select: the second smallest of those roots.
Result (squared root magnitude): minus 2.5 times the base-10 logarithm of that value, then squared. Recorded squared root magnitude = 0.009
